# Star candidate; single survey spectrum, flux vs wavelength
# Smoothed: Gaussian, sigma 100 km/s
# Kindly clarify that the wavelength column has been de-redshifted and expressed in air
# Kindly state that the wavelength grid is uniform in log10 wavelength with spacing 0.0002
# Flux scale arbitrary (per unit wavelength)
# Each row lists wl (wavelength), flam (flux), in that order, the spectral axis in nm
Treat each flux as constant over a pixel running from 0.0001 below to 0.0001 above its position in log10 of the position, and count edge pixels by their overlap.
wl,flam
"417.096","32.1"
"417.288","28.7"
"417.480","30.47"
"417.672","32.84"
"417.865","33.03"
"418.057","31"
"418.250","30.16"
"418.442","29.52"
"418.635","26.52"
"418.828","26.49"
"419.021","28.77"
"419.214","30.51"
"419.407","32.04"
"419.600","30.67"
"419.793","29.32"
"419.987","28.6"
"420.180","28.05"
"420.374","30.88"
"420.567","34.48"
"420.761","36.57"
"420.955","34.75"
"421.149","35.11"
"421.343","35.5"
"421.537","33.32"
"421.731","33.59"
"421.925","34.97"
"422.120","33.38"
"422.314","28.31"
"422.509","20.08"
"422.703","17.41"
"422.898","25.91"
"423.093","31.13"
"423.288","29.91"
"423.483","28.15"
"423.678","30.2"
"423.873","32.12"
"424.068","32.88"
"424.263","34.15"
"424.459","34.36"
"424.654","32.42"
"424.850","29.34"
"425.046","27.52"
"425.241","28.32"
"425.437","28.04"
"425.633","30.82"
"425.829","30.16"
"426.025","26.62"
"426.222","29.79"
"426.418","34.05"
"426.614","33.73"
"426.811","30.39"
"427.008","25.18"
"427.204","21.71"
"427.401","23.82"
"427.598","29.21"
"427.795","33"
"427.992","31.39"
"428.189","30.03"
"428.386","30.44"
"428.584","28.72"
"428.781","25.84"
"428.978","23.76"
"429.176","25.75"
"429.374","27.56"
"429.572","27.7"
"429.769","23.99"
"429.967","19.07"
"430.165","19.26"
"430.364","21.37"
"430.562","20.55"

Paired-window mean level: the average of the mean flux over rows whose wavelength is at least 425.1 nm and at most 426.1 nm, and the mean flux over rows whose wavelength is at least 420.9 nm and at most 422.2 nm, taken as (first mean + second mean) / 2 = 31.6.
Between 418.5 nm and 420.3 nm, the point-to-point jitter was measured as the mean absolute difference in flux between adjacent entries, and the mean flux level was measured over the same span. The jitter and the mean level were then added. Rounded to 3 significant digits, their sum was 30.2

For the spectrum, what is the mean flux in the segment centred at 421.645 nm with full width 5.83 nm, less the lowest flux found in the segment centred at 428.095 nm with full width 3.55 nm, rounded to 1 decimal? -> 9.0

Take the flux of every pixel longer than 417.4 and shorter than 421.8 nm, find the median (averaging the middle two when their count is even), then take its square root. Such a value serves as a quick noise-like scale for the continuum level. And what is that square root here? 5.56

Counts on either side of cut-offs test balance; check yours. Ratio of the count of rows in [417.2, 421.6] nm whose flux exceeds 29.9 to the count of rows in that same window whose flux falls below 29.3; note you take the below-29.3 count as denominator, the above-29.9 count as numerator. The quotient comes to 2.5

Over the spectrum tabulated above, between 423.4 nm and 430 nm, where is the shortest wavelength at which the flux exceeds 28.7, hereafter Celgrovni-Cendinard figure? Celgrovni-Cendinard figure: 423.678 nm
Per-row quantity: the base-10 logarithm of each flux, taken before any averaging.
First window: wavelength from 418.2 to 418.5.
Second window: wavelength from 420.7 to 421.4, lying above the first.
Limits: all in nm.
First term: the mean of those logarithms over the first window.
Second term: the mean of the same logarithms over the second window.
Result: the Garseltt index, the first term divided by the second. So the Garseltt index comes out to 0.95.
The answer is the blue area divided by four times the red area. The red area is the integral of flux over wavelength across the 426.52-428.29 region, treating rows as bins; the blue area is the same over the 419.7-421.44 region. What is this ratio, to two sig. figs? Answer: 0.28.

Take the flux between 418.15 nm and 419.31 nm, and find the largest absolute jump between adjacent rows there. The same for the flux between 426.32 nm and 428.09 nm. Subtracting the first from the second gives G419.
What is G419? 2.4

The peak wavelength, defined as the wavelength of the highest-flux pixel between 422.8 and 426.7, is 424.459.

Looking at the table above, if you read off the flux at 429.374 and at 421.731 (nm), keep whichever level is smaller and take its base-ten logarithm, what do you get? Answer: 1.44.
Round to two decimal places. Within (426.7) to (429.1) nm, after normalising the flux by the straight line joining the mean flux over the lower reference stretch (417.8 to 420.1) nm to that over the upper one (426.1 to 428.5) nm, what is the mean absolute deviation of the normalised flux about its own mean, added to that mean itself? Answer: 1.05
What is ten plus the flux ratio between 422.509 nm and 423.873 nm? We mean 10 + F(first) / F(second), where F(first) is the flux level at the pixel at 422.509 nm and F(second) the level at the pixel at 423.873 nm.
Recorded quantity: 10.63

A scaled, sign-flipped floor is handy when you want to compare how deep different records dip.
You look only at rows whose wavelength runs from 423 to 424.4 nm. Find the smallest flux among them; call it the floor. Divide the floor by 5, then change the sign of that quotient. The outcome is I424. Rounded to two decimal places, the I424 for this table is -5.63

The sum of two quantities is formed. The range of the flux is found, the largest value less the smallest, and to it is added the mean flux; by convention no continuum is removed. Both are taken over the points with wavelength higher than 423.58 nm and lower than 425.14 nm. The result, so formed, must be 38.5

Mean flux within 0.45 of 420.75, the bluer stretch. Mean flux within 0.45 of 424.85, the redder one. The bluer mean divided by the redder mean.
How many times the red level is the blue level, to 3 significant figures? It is 1.13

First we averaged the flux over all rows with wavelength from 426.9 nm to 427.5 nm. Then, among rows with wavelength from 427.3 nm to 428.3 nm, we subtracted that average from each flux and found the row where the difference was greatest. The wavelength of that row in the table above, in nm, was 427.795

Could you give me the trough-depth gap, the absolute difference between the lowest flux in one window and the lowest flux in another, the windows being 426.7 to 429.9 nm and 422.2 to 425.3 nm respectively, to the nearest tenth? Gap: 4.3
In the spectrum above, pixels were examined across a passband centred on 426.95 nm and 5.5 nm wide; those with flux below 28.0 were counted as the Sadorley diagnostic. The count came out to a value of 10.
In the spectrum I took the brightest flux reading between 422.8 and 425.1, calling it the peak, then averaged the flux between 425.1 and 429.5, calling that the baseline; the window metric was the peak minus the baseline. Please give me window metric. 5.8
